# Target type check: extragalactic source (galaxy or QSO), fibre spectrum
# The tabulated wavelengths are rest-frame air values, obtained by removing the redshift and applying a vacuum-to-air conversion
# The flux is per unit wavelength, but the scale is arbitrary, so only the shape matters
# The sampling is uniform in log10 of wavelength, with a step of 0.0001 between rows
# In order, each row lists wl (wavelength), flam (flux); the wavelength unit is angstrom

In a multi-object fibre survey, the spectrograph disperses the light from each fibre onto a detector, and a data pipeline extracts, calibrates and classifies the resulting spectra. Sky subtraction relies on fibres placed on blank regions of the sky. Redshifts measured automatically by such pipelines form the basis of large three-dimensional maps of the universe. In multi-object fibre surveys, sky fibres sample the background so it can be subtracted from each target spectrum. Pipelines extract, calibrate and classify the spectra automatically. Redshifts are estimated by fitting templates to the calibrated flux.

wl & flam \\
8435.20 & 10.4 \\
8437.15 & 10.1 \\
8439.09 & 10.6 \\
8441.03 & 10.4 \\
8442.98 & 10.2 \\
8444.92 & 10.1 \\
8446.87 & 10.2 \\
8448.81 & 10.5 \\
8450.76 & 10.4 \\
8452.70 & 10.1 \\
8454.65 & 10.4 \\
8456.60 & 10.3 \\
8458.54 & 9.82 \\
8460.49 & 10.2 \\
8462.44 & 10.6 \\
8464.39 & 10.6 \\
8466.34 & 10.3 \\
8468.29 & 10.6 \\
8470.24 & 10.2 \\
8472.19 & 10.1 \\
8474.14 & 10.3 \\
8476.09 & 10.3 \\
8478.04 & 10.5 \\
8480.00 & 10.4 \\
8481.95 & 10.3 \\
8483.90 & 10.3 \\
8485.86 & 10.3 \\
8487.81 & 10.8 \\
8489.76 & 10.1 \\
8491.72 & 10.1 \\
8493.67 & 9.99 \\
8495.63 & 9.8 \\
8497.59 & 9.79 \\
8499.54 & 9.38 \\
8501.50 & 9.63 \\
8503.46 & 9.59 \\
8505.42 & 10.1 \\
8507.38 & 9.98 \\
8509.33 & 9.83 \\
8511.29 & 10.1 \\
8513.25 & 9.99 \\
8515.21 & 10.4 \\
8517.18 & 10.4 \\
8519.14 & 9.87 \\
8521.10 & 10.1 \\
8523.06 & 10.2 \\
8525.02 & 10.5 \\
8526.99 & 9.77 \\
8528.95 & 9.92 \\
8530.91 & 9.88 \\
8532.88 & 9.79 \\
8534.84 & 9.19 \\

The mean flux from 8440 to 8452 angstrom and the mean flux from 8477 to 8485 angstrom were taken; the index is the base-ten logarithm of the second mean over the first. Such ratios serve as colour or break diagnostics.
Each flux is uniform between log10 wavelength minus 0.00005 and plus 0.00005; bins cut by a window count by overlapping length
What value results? 0.003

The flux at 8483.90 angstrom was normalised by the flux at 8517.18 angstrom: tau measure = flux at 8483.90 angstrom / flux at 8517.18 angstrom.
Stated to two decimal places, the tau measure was 0.99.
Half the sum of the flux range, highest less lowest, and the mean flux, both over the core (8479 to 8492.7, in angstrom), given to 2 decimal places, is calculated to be 5.51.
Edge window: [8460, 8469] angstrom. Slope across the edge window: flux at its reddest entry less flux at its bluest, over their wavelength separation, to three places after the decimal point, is 0.051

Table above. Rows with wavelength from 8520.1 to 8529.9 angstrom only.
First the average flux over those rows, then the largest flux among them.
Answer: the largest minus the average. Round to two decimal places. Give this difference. 0.40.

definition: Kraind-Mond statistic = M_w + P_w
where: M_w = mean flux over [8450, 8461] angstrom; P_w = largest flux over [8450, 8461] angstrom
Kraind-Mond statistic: 20.60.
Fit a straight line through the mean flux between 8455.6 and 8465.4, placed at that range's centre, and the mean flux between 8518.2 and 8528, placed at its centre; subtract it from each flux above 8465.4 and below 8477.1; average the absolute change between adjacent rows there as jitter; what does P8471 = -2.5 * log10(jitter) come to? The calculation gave 1.7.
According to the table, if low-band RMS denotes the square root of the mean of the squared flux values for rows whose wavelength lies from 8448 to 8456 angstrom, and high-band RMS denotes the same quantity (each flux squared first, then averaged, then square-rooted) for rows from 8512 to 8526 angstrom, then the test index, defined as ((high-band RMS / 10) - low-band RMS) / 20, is -0.466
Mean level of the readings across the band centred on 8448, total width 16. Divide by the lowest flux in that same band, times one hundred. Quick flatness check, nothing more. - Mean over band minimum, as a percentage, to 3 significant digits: 102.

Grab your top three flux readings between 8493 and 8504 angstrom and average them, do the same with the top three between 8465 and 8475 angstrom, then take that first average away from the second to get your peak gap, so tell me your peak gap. 0.54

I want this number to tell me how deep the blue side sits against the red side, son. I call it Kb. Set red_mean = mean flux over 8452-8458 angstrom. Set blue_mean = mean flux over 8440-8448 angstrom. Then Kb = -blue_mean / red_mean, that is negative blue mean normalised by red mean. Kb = -1.00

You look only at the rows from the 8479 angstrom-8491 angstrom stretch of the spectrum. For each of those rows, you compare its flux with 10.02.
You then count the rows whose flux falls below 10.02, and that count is 0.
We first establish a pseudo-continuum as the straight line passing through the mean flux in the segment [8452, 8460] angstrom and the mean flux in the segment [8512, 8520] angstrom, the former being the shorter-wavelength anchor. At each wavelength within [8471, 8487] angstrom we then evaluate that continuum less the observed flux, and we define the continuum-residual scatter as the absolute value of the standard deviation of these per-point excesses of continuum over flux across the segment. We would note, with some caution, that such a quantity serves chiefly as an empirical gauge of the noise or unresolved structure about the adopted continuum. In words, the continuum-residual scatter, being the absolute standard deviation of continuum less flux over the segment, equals 0.11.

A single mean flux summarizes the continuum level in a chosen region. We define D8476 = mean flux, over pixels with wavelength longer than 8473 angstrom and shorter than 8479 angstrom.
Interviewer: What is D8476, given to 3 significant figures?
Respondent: 10.4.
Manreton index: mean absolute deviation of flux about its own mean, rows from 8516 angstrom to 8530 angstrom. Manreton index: 0.22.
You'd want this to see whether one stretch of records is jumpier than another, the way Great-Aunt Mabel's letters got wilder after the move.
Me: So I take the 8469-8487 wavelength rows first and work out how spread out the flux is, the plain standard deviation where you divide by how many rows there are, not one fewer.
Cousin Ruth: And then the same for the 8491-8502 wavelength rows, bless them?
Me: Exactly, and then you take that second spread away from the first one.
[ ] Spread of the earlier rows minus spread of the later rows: -0.13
